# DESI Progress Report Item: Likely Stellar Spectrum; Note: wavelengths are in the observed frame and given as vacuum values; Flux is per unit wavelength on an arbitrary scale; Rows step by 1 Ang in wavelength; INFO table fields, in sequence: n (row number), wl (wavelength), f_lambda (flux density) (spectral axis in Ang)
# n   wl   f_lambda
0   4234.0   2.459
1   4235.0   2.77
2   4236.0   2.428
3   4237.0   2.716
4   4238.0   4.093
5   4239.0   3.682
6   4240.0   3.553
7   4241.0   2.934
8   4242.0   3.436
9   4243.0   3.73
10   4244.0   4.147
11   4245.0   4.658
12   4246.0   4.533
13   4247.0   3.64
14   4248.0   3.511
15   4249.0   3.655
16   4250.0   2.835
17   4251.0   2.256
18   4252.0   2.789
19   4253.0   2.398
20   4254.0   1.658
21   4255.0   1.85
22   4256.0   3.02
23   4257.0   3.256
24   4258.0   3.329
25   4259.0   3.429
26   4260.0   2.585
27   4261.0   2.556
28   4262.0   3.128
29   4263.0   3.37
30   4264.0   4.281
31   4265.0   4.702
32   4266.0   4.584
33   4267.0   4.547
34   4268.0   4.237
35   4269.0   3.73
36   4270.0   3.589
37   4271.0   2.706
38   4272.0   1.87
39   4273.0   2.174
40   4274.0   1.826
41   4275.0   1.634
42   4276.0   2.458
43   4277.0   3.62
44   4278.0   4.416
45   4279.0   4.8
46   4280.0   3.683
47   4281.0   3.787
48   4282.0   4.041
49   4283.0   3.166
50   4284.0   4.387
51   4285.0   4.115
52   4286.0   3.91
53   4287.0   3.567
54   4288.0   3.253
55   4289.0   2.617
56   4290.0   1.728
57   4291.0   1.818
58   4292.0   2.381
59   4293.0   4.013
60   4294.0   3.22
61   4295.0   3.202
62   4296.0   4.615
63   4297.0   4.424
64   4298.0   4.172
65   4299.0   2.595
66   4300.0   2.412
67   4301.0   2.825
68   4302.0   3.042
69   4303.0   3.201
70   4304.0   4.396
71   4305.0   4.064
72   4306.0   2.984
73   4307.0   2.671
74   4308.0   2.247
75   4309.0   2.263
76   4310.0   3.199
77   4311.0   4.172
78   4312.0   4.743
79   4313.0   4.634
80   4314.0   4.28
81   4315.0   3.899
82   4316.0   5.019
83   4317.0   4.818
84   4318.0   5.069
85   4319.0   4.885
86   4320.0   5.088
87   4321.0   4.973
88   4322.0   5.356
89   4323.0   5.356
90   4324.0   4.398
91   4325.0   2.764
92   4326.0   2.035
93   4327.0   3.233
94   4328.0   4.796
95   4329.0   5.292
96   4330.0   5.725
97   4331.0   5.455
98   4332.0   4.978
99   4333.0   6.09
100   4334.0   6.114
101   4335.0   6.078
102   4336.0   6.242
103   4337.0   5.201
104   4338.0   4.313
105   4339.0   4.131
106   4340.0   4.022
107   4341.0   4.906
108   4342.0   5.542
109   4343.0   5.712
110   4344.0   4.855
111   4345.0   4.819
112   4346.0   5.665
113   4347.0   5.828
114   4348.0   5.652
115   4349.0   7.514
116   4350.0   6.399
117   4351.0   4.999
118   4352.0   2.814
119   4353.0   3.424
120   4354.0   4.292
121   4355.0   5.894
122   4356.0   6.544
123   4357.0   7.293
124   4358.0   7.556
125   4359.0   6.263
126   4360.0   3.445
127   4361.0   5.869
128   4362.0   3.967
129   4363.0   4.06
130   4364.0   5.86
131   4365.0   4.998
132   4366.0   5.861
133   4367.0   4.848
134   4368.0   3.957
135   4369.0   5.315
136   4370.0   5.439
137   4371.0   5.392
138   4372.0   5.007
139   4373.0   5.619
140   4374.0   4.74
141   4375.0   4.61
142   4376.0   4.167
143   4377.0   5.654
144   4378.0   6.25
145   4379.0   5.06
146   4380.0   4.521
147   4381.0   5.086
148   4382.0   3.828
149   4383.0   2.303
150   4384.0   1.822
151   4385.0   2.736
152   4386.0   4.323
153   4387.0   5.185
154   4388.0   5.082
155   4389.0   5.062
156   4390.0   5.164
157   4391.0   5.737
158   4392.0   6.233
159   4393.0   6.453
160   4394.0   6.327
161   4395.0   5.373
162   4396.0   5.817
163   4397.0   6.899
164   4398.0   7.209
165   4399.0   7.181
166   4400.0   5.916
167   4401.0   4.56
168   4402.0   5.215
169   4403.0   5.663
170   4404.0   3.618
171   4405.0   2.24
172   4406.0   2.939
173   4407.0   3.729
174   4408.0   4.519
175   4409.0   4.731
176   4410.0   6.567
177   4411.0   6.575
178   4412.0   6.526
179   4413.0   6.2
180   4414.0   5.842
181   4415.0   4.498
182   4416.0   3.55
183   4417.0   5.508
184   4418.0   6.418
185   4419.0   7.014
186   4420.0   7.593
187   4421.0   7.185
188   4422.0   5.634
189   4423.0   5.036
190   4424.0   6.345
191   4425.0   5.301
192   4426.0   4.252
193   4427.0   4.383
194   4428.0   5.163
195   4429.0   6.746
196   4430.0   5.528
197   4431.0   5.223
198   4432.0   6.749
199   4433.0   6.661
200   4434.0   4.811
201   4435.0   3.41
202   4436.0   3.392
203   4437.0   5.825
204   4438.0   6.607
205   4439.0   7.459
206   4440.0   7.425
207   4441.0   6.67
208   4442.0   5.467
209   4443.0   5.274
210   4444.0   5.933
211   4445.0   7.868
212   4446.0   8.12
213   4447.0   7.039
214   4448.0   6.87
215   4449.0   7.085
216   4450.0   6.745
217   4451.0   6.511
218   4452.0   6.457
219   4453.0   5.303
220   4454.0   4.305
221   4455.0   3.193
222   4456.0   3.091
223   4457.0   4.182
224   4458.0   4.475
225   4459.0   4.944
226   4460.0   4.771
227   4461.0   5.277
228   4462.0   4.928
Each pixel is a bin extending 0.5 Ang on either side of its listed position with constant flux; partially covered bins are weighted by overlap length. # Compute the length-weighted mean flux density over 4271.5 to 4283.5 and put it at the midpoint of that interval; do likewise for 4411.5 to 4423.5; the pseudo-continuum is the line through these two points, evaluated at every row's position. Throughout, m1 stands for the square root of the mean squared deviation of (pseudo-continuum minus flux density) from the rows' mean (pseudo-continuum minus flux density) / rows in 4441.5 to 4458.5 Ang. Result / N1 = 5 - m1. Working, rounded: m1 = 1.54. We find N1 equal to 3.46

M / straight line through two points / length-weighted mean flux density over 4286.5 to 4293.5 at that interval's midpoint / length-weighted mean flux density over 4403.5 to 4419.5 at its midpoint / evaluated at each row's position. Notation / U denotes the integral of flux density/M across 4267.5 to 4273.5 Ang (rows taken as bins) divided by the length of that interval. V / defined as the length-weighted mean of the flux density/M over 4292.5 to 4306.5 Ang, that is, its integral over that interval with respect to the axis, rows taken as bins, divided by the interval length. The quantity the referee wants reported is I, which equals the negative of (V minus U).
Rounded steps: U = 1.27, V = 1.19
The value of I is 0.08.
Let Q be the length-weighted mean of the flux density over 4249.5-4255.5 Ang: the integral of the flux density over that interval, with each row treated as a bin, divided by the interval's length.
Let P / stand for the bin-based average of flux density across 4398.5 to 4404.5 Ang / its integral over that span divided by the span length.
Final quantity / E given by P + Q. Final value 7.7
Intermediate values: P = 5.4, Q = 2.3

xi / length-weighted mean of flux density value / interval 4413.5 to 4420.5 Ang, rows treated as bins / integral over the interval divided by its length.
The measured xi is 5.8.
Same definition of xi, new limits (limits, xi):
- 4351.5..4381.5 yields 5.1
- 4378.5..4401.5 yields 5.1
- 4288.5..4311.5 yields 3.1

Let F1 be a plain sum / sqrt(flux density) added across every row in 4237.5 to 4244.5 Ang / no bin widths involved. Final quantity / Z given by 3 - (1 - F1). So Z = 15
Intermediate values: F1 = 13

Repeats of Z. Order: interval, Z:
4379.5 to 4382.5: 8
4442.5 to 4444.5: 7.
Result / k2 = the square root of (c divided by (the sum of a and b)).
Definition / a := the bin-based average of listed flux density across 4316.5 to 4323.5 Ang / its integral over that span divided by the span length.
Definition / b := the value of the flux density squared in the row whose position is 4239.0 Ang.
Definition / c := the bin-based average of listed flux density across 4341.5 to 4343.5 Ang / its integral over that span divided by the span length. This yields 0.550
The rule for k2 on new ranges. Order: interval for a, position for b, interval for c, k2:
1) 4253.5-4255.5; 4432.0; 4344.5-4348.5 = 0.341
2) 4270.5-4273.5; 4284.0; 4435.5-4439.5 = 0.520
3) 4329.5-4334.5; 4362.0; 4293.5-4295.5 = 0.387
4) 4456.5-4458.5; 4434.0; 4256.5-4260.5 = 0.339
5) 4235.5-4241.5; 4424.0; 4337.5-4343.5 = 0.331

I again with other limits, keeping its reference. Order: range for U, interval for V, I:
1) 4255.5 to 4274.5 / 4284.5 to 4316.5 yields 0.29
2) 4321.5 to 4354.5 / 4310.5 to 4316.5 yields -0.03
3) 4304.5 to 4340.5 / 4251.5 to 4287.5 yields -0.07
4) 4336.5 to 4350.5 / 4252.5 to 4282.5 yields 0.03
